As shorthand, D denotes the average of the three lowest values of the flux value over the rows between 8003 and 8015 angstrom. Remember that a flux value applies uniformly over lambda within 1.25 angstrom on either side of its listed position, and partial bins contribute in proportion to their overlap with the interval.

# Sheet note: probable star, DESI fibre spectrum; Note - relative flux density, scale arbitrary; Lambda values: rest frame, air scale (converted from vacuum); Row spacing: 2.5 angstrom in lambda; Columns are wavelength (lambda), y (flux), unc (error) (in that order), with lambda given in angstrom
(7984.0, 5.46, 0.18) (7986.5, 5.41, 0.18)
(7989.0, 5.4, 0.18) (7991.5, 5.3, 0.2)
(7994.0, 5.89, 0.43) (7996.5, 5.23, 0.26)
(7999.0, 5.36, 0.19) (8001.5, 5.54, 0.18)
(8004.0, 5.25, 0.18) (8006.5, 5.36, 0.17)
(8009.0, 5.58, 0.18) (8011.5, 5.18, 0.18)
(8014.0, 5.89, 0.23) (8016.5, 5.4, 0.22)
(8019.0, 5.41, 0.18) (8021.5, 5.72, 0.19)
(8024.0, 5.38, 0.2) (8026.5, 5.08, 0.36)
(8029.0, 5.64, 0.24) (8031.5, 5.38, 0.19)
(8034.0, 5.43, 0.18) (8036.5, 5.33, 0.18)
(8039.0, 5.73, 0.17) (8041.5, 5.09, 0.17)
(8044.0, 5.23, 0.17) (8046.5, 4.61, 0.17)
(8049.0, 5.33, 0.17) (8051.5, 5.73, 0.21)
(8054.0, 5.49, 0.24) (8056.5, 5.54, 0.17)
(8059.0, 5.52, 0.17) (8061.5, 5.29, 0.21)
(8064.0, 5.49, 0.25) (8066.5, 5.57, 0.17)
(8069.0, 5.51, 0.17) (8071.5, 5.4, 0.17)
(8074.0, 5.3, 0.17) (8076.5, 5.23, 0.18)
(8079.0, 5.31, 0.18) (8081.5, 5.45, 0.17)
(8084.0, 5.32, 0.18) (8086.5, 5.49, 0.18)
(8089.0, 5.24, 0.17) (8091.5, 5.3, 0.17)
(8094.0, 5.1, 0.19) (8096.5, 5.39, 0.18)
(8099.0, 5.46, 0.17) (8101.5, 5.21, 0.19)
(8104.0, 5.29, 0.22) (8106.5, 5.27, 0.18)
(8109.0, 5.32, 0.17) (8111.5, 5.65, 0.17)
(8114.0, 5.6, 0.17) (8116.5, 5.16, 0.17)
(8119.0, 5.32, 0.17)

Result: 5.26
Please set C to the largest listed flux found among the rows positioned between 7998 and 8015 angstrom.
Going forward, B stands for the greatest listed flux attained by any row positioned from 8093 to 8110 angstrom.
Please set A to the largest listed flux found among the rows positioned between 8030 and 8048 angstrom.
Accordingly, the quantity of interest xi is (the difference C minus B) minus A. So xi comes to -5.30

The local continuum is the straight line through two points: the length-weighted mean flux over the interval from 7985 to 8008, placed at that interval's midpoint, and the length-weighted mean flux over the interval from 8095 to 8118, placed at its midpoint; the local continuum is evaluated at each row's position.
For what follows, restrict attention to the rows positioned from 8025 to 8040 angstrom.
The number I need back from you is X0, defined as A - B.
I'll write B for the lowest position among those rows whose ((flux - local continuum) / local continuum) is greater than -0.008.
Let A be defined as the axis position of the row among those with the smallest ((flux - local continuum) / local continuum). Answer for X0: -2.5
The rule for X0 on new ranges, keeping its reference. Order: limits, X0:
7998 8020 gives 10.0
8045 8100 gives -5.0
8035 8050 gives 7.5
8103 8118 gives 5.0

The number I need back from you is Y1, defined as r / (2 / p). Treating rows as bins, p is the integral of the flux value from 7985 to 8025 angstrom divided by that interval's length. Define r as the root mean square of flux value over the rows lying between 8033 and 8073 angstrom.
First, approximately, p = 5.46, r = 5.40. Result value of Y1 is 14.7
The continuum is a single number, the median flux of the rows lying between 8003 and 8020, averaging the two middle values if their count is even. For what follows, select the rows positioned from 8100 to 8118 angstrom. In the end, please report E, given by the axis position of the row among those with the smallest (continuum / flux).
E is 8111.5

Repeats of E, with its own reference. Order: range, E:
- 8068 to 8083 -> 8069.0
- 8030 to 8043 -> 8039.0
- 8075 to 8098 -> 8086.5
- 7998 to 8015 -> 8014.0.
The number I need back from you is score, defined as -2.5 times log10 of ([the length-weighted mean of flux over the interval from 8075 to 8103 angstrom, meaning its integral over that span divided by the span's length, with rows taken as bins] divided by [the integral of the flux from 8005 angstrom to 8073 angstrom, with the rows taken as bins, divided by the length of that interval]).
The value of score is 0.020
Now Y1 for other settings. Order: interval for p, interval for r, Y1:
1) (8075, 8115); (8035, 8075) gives 14.4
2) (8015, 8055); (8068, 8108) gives 14.3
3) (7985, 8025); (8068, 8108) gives 14.5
